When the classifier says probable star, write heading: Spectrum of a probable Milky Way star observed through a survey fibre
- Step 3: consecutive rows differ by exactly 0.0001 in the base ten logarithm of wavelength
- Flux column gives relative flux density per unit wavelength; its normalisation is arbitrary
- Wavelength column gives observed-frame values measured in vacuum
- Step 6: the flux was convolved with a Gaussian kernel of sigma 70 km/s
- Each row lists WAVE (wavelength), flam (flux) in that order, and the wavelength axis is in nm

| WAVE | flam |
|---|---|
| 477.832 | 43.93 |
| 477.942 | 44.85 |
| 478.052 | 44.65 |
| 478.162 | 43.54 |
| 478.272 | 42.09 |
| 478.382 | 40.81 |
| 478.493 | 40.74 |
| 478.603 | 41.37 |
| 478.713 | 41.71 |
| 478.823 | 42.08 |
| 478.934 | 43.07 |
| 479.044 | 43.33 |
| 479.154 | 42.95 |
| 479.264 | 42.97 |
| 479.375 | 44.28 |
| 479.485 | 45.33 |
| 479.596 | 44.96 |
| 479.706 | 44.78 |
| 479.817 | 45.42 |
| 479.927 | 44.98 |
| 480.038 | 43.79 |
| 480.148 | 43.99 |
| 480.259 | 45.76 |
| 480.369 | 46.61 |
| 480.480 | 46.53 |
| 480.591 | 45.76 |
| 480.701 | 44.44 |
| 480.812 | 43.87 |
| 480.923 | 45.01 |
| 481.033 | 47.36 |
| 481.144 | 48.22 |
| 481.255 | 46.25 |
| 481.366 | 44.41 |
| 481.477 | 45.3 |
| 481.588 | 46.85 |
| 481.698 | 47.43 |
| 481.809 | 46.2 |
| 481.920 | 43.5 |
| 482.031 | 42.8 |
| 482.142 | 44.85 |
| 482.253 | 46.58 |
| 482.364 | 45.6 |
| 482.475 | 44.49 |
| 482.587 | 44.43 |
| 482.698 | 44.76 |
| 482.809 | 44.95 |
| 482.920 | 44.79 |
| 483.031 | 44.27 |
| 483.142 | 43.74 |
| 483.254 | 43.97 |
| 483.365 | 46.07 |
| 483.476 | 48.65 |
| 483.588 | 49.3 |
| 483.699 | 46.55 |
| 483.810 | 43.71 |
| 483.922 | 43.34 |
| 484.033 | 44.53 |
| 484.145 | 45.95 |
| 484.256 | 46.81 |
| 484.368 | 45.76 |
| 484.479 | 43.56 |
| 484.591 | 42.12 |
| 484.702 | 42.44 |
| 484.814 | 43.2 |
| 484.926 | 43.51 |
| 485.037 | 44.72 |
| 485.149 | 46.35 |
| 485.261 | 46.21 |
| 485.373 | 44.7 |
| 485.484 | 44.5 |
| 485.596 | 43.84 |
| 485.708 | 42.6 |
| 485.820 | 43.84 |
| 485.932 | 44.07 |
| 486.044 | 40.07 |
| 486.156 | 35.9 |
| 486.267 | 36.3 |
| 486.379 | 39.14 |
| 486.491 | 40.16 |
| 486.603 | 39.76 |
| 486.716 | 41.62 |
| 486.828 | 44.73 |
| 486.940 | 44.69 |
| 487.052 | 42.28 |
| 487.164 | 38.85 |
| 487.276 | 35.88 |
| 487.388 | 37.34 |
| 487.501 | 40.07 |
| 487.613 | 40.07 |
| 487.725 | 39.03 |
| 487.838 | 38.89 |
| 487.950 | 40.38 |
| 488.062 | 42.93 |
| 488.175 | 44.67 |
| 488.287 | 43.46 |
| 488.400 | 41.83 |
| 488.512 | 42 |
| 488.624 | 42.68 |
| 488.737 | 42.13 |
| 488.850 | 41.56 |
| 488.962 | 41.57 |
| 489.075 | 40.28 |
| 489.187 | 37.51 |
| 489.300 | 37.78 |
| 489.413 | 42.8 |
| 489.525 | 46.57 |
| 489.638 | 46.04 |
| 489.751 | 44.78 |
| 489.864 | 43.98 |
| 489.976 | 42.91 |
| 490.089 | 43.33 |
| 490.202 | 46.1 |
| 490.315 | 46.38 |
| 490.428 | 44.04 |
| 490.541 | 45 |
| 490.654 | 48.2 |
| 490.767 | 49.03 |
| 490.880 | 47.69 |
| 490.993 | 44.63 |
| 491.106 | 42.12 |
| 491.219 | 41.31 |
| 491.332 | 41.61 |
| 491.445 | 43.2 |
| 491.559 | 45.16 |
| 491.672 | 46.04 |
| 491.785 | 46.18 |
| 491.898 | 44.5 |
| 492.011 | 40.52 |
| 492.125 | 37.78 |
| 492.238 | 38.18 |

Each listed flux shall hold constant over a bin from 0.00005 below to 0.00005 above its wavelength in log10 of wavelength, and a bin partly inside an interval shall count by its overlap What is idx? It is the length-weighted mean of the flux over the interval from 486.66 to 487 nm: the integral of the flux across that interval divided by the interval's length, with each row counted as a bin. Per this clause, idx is 43.7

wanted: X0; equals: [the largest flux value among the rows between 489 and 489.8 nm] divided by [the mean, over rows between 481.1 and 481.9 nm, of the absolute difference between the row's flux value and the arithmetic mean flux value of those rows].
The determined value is 49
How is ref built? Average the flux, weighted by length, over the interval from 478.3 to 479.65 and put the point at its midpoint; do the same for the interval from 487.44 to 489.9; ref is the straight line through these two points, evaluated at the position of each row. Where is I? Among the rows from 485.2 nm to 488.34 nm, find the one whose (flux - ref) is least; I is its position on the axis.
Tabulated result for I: 486.156 nm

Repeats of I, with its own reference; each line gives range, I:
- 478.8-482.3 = 478.823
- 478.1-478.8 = 478.493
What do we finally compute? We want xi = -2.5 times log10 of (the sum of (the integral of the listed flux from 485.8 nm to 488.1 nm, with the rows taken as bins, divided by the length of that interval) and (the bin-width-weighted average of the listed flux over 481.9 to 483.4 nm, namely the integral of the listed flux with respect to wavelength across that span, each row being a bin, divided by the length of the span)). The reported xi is -4.82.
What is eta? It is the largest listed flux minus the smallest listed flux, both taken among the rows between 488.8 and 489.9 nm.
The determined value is 9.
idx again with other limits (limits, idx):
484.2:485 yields 44.0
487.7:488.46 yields 41.7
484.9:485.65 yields 44.9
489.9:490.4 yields 44.6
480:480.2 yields 44.0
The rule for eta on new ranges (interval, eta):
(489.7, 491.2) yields 7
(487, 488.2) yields 9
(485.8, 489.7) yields 11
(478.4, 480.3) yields 5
